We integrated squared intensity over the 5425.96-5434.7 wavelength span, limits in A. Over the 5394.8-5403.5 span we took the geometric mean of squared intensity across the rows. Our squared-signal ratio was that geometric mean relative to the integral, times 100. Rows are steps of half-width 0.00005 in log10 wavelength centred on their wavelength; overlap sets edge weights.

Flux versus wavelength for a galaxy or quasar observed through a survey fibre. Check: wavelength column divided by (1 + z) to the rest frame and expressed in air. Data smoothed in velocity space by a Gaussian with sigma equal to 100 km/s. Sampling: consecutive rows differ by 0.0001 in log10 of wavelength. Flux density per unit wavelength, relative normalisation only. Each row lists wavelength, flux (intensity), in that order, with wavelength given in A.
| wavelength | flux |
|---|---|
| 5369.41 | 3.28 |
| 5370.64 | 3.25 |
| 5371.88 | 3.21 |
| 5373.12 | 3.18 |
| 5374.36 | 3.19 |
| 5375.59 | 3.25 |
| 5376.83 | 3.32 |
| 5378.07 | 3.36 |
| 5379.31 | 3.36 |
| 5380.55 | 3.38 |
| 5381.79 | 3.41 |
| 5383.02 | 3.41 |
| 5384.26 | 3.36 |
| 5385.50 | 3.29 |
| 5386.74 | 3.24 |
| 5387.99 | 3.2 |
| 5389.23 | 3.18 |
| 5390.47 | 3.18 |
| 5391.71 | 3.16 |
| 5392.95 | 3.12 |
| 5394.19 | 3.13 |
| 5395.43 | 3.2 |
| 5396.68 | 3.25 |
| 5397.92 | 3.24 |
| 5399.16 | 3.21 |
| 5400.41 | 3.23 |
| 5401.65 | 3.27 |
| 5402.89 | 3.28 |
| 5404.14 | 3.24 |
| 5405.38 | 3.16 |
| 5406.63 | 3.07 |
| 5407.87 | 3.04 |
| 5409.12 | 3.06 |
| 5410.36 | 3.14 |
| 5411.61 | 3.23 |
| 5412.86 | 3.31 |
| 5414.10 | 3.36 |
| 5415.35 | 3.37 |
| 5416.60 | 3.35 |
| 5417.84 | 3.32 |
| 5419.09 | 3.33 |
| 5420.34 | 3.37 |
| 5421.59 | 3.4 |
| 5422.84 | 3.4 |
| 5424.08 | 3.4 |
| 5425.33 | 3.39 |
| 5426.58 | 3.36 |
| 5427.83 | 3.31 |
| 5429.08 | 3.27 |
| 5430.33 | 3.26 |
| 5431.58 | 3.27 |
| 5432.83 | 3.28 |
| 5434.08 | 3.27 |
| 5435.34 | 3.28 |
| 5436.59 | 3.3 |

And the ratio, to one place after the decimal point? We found 11.1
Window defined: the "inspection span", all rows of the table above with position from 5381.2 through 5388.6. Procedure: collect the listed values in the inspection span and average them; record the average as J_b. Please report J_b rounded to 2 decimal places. 3.32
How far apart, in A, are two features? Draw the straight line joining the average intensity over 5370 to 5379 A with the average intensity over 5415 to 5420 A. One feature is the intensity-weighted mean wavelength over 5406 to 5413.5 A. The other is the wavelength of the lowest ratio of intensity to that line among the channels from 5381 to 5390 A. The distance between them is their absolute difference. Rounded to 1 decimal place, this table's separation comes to 20.6 A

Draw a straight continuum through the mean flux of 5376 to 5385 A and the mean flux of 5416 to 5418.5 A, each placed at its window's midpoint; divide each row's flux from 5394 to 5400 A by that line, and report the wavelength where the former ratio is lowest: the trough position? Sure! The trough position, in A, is 5394.19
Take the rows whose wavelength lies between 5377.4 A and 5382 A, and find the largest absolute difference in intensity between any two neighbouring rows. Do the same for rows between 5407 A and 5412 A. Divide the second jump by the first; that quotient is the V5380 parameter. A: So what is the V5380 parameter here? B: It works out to 3.0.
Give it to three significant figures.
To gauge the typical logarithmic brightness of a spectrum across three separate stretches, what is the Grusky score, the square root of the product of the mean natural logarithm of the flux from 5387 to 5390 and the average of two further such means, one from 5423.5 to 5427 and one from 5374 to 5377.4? 1.18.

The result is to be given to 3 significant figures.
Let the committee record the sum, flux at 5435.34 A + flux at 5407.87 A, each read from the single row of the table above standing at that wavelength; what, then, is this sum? 6.32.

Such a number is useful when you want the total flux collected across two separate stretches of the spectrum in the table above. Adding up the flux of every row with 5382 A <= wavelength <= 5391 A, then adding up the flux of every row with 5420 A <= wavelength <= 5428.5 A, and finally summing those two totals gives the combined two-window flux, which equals 46.5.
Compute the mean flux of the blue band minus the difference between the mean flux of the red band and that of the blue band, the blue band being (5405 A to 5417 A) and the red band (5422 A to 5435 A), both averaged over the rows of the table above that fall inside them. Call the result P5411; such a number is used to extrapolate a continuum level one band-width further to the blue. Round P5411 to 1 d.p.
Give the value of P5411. 3.1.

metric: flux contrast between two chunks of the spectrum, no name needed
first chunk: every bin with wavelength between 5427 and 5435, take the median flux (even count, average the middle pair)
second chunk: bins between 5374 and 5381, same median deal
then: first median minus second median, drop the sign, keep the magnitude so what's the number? 0.07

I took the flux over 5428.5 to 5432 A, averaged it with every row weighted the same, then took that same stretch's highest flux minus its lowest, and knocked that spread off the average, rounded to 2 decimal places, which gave 3.26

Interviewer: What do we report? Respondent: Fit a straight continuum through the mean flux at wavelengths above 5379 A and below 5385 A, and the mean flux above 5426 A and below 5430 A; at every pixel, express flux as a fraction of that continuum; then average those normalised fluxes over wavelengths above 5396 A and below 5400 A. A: 0.96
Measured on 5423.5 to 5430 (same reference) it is 1.01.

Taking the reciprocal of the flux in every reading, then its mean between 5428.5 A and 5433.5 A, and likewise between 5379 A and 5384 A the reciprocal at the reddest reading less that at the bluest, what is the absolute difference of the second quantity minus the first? 0.310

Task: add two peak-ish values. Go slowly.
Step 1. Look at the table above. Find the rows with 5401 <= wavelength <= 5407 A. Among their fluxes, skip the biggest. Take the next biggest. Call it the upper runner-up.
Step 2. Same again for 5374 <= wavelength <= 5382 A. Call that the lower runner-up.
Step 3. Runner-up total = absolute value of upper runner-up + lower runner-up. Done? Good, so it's 6.650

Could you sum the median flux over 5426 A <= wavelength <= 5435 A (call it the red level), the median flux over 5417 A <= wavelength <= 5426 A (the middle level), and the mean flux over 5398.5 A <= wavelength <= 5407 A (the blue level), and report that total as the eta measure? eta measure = 9.87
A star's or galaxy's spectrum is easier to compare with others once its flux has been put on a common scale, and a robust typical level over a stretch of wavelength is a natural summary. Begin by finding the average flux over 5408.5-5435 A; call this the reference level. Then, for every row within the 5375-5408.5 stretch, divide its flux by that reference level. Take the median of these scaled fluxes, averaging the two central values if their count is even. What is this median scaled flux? 0.980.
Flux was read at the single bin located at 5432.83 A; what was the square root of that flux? 1.81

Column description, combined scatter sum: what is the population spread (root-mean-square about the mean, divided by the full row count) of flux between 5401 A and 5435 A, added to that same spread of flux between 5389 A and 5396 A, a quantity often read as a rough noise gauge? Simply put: 0.13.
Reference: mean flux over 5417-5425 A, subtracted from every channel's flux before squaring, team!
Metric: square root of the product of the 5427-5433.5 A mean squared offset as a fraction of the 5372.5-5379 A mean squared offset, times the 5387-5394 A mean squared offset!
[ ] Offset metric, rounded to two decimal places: 0.15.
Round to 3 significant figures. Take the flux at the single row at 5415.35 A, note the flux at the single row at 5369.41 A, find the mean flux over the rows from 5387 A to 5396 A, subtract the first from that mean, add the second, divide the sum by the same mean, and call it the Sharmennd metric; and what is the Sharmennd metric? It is 0.972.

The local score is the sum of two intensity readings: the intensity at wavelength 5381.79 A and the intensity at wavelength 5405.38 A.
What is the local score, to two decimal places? 6.57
